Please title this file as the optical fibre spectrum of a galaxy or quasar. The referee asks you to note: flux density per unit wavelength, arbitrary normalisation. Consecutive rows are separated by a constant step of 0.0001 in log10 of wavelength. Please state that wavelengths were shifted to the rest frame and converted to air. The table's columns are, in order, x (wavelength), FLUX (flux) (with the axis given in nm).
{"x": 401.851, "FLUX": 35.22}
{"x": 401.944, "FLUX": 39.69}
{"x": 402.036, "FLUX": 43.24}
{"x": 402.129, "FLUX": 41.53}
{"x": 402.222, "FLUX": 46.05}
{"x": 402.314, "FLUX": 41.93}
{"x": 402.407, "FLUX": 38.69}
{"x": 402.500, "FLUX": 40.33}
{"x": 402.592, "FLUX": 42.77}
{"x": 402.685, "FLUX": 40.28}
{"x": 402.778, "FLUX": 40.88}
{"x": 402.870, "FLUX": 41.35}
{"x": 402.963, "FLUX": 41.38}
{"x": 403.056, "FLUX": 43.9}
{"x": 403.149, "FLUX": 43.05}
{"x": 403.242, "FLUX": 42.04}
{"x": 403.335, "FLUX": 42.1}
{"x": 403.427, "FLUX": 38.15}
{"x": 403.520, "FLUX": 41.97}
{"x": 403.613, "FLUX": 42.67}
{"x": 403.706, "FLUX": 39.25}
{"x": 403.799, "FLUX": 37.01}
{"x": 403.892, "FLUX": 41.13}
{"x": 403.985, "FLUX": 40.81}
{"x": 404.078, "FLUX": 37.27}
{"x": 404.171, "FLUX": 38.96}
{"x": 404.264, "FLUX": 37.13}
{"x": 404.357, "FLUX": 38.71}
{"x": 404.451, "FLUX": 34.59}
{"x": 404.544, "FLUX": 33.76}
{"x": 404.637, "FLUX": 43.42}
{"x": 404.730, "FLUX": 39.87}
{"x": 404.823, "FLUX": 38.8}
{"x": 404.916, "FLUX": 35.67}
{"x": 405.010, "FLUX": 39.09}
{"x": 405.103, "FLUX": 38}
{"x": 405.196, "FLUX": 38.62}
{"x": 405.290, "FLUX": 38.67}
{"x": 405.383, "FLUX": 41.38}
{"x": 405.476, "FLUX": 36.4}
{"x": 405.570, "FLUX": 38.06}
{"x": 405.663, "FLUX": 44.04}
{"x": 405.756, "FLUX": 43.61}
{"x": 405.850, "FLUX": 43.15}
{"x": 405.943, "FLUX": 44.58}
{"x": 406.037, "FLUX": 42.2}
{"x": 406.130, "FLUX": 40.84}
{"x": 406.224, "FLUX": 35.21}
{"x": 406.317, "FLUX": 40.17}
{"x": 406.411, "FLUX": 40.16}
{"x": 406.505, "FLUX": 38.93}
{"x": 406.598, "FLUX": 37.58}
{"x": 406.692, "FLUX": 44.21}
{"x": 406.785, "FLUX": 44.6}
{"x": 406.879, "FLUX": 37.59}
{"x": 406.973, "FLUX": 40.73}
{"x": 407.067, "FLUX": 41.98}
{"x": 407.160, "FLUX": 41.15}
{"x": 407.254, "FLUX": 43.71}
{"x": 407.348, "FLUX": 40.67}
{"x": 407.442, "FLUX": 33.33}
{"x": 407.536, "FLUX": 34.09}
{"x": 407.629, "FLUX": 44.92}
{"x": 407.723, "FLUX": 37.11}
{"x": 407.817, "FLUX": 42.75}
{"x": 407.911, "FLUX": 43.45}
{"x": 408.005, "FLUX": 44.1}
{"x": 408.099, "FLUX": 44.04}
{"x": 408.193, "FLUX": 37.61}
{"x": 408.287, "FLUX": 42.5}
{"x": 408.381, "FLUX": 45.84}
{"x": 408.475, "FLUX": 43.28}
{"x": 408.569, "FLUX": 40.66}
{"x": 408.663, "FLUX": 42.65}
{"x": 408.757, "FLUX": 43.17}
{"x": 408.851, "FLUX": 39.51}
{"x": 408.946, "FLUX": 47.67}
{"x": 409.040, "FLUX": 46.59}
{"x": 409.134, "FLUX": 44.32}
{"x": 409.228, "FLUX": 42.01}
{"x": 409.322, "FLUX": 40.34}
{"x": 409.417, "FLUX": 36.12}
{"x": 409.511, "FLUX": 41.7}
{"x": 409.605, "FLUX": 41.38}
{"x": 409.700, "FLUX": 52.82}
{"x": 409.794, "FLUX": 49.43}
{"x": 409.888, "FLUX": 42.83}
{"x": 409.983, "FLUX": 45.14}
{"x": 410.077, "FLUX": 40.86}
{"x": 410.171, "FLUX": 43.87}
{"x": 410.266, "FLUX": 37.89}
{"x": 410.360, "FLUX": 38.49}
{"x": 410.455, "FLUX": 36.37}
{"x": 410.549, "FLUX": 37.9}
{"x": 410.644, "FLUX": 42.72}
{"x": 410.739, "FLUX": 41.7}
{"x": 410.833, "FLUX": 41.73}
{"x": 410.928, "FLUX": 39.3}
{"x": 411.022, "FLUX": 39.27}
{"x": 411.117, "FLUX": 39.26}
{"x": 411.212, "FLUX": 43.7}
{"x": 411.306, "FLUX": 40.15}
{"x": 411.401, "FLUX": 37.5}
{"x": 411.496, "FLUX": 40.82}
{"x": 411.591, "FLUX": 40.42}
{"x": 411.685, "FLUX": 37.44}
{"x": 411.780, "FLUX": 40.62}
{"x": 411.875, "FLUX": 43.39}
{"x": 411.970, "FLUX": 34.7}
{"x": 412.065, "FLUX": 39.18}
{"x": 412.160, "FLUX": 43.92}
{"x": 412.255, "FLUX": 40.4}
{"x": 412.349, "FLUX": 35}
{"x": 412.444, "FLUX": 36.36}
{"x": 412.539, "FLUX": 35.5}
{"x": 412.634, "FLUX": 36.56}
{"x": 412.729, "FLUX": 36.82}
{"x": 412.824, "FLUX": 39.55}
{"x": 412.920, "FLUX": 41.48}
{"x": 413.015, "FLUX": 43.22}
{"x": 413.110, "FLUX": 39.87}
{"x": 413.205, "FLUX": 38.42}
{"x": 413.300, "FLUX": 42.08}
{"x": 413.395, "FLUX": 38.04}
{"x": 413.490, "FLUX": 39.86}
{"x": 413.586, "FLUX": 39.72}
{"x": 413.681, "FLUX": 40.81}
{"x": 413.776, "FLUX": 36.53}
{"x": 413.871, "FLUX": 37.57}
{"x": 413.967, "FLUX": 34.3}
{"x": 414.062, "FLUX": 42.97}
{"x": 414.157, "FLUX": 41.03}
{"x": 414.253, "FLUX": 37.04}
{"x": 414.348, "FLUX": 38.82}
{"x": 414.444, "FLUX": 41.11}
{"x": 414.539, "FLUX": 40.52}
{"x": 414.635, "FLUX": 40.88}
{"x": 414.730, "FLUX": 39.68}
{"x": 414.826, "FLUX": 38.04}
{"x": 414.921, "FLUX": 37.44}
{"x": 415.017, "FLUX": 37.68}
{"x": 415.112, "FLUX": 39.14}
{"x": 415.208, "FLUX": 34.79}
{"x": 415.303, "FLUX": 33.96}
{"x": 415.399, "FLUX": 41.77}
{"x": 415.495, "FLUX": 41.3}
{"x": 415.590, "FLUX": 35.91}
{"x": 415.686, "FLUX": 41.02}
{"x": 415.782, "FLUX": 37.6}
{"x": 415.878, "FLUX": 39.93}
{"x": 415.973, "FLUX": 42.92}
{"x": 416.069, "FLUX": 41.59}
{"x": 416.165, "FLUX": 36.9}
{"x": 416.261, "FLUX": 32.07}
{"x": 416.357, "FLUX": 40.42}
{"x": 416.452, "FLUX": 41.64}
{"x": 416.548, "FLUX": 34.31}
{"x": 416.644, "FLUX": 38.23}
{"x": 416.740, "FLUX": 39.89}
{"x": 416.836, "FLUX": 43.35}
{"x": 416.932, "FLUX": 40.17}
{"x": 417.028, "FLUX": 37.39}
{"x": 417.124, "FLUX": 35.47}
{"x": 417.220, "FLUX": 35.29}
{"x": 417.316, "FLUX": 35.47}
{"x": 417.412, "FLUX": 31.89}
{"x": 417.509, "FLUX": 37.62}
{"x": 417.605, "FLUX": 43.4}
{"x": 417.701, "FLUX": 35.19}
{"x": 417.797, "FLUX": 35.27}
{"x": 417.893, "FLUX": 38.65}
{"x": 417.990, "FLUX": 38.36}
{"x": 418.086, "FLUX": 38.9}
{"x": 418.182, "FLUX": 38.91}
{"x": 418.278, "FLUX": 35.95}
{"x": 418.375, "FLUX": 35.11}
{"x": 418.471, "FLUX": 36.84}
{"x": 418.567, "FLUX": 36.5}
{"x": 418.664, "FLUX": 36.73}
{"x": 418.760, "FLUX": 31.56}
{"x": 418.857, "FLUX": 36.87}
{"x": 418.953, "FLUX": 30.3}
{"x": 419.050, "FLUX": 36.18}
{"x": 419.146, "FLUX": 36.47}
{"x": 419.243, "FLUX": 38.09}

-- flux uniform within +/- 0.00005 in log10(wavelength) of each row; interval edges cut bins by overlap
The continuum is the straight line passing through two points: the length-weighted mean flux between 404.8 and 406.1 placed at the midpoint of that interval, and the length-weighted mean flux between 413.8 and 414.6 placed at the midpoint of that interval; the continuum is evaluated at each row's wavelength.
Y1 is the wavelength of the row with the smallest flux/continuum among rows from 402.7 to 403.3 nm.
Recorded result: 402.778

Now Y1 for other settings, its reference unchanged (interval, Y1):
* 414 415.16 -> 414.253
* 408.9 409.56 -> 409.417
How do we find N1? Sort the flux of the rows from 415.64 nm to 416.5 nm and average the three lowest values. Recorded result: 35.5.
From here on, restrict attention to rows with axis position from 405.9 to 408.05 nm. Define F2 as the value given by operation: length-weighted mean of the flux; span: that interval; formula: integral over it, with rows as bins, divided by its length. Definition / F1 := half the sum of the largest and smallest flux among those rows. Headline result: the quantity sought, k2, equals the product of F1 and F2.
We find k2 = 1588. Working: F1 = 39.1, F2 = 40.6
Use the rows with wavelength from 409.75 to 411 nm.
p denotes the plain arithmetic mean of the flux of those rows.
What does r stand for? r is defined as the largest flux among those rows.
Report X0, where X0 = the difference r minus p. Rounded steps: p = 41.4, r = 49.43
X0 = 8.0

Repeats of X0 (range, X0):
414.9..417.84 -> 5.4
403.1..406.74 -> 4.8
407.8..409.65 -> 5.2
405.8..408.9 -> 4.7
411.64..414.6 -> 4.8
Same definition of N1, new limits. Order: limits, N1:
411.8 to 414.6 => 34.7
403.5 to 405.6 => 34.7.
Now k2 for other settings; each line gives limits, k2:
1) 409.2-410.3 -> 1909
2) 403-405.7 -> 1535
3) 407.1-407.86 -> 1556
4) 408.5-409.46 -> 1774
